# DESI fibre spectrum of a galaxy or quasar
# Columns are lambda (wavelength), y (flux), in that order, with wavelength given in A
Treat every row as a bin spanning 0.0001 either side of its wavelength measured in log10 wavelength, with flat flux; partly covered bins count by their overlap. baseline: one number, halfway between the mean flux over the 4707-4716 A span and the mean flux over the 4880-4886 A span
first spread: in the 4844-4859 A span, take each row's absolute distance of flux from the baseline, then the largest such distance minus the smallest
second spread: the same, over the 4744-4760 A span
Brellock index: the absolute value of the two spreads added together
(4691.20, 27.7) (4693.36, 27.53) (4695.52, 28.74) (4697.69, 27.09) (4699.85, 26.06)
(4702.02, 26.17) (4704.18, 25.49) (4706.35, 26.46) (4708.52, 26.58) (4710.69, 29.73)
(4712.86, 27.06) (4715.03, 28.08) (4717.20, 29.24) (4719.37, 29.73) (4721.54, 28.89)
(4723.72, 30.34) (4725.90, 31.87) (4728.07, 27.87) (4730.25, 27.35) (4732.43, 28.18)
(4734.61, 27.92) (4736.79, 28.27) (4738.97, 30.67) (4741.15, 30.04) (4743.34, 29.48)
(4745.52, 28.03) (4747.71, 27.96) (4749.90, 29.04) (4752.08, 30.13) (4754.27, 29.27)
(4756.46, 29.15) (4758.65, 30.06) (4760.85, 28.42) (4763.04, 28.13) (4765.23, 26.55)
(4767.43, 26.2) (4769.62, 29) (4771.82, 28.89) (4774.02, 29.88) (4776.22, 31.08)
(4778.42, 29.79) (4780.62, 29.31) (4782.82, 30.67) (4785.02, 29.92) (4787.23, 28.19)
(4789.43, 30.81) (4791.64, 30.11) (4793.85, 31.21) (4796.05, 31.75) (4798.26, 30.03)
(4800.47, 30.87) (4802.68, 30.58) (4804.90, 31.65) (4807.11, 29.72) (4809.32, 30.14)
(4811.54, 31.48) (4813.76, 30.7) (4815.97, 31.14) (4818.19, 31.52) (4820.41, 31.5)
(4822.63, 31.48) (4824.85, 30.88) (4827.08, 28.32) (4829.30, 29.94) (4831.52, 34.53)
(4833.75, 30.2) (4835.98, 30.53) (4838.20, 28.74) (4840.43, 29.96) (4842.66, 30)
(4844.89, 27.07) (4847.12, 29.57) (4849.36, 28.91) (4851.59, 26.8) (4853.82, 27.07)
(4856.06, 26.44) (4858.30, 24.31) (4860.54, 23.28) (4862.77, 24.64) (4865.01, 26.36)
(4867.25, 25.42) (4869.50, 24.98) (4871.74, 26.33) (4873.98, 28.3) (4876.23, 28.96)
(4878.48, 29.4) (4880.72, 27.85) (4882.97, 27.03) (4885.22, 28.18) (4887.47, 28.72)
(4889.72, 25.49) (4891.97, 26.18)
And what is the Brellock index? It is 4.9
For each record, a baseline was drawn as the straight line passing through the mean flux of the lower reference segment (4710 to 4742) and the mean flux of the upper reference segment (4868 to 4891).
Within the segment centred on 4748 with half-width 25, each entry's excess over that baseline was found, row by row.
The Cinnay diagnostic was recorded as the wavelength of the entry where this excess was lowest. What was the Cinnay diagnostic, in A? 4767.43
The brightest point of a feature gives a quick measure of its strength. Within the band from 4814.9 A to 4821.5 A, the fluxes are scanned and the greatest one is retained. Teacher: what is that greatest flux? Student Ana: 31.52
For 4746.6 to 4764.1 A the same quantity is 30.13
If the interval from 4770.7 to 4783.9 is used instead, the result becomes 31.08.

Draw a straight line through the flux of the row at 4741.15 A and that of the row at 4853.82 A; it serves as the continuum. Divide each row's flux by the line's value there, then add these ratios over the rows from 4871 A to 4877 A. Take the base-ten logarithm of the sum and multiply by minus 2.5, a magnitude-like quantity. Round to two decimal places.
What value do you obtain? -1.25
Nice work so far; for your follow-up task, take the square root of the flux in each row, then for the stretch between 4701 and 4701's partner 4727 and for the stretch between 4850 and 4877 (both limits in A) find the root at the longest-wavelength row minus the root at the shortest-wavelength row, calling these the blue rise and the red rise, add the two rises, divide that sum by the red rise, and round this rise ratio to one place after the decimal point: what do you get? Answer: 3.6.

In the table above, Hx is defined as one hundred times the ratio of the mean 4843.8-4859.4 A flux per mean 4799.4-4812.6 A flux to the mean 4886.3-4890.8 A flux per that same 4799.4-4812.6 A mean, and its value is 100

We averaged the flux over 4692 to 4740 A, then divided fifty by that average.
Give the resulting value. 1.78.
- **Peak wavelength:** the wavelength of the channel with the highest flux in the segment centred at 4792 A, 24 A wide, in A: 4796.05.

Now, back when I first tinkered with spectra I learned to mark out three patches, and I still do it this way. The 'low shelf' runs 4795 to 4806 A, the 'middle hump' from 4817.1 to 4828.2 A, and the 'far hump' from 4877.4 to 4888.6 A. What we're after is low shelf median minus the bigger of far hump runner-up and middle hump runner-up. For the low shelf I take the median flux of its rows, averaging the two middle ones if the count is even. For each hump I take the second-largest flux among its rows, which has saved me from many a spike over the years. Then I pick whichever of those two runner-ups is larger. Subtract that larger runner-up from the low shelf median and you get -0.6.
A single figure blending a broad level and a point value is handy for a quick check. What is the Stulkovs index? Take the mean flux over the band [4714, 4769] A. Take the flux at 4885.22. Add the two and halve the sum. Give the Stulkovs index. 28.5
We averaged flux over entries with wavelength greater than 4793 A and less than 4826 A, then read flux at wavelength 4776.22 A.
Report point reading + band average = 62.1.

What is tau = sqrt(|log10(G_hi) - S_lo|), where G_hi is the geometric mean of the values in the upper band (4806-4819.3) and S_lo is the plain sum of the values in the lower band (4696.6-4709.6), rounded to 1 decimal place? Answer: 12.5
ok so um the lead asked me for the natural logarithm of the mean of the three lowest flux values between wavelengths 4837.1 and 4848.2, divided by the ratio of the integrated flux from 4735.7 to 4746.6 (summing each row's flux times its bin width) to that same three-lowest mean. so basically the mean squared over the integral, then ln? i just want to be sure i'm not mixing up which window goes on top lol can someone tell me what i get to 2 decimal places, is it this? 0.93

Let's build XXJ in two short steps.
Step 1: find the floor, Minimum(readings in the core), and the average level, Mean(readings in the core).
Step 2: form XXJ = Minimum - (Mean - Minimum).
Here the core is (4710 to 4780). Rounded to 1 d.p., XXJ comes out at 23.5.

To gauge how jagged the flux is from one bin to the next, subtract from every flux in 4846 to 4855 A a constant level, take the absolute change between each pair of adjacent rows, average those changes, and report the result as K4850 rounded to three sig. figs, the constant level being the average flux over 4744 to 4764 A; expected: 1.01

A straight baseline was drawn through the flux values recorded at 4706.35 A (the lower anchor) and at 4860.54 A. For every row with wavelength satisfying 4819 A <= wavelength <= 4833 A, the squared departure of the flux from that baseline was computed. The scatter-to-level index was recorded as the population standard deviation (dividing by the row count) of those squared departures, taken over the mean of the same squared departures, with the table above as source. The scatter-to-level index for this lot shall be 0.54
